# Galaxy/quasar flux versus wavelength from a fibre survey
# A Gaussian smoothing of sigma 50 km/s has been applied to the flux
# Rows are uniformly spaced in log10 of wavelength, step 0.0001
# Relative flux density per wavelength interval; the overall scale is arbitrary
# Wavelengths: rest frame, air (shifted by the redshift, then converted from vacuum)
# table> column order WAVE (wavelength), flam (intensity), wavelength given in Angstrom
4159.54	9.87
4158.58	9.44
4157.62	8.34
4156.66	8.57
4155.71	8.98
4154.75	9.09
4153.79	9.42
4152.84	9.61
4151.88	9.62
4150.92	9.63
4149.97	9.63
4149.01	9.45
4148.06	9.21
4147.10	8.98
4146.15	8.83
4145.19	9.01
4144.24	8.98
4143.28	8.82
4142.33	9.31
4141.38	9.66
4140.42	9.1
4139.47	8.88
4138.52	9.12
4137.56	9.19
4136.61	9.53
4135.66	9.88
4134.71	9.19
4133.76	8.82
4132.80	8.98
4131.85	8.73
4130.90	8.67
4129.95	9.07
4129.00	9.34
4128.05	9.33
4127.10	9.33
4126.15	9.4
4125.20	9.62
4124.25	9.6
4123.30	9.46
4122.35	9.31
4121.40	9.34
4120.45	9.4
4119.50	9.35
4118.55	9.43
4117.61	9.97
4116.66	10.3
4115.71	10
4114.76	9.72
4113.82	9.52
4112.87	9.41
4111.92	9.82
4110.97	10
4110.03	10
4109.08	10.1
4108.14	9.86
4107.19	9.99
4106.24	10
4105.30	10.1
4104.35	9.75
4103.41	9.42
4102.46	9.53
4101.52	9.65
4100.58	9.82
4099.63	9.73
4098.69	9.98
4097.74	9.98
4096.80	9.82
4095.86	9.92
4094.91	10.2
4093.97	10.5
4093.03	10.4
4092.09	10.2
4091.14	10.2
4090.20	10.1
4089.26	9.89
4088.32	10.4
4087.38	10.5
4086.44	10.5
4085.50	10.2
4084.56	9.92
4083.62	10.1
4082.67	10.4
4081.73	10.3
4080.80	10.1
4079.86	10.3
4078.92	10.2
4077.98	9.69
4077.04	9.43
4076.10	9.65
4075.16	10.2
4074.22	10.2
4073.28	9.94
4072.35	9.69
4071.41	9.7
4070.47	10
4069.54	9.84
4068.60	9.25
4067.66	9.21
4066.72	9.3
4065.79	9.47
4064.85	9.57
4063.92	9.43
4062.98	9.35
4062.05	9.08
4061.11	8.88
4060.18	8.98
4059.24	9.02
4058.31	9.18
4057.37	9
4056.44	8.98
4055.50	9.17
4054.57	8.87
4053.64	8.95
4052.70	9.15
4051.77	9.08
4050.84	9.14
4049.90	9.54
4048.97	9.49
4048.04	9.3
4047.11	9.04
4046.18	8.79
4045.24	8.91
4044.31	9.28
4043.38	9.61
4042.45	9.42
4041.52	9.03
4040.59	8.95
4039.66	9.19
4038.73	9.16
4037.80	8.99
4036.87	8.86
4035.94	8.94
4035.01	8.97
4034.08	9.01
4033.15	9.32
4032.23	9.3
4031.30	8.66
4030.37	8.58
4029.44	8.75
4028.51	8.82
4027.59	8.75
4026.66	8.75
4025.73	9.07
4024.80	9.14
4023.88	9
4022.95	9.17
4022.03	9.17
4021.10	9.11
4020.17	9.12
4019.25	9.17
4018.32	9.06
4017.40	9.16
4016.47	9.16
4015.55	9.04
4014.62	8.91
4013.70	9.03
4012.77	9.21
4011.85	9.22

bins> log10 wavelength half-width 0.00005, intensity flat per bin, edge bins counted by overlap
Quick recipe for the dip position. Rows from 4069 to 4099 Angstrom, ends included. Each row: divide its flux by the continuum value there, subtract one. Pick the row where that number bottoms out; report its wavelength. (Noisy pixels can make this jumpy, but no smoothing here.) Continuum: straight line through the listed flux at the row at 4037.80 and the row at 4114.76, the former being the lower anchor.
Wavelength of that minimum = 4077.04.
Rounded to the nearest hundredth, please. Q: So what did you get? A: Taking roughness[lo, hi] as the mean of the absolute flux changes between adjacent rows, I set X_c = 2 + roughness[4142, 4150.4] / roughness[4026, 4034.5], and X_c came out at 3.22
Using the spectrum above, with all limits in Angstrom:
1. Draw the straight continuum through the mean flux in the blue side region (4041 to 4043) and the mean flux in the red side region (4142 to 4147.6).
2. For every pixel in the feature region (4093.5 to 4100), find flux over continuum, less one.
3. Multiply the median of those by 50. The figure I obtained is 5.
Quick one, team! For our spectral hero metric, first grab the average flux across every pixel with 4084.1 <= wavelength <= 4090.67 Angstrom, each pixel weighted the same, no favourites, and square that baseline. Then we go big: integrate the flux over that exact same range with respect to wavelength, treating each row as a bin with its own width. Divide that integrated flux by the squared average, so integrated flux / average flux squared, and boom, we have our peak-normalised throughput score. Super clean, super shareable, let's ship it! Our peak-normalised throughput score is 0.64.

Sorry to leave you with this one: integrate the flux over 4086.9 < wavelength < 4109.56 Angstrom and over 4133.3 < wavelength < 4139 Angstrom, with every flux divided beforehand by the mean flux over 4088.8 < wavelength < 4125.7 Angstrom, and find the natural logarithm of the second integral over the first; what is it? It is -1.5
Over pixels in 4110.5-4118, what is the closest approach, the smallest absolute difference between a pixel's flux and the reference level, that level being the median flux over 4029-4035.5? 0.44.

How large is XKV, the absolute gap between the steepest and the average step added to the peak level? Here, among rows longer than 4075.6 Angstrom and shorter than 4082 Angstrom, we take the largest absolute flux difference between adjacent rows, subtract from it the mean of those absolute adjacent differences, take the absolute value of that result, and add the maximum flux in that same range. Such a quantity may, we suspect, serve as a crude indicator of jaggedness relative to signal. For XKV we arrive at 10.6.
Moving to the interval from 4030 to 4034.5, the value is 9.7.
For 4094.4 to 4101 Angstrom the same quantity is 10.3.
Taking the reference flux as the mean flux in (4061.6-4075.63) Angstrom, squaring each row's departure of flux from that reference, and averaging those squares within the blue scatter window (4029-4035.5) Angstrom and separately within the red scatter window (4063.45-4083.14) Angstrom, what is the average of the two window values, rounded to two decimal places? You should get 0.35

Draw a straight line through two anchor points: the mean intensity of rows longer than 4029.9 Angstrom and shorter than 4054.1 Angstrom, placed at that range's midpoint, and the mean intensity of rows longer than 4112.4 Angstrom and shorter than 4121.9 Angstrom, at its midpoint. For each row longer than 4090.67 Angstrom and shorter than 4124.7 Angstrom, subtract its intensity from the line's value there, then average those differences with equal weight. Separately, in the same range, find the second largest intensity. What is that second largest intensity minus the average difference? 10.7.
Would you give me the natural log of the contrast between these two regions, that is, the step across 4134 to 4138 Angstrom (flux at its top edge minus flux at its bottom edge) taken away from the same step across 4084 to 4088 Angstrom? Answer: -0.54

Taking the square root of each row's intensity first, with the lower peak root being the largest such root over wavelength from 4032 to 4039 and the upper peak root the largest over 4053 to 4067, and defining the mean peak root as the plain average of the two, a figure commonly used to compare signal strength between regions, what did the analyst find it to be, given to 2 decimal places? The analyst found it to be 3.07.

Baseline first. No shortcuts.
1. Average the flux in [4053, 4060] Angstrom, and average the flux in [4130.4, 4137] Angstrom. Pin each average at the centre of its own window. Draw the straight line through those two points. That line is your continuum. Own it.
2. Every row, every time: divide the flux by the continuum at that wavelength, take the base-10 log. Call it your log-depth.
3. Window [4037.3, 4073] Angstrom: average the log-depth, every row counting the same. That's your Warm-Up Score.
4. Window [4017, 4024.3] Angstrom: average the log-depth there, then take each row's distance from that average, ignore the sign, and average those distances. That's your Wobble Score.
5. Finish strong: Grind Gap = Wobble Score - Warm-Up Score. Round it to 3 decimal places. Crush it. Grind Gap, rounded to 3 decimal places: -0.008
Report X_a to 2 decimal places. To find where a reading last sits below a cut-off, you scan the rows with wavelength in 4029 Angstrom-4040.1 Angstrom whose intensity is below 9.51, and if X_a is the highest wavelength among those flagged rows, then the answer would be 4039.66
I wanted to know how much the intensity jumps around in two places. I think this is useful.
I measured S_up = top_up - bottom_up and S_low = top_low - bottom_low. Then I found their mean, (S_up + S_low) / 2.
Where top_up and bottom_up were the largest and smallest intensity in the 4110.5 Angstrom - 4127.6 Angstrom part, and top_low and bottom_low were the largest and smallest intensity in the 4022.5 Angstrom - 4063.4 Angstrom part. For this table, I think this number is 1.01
